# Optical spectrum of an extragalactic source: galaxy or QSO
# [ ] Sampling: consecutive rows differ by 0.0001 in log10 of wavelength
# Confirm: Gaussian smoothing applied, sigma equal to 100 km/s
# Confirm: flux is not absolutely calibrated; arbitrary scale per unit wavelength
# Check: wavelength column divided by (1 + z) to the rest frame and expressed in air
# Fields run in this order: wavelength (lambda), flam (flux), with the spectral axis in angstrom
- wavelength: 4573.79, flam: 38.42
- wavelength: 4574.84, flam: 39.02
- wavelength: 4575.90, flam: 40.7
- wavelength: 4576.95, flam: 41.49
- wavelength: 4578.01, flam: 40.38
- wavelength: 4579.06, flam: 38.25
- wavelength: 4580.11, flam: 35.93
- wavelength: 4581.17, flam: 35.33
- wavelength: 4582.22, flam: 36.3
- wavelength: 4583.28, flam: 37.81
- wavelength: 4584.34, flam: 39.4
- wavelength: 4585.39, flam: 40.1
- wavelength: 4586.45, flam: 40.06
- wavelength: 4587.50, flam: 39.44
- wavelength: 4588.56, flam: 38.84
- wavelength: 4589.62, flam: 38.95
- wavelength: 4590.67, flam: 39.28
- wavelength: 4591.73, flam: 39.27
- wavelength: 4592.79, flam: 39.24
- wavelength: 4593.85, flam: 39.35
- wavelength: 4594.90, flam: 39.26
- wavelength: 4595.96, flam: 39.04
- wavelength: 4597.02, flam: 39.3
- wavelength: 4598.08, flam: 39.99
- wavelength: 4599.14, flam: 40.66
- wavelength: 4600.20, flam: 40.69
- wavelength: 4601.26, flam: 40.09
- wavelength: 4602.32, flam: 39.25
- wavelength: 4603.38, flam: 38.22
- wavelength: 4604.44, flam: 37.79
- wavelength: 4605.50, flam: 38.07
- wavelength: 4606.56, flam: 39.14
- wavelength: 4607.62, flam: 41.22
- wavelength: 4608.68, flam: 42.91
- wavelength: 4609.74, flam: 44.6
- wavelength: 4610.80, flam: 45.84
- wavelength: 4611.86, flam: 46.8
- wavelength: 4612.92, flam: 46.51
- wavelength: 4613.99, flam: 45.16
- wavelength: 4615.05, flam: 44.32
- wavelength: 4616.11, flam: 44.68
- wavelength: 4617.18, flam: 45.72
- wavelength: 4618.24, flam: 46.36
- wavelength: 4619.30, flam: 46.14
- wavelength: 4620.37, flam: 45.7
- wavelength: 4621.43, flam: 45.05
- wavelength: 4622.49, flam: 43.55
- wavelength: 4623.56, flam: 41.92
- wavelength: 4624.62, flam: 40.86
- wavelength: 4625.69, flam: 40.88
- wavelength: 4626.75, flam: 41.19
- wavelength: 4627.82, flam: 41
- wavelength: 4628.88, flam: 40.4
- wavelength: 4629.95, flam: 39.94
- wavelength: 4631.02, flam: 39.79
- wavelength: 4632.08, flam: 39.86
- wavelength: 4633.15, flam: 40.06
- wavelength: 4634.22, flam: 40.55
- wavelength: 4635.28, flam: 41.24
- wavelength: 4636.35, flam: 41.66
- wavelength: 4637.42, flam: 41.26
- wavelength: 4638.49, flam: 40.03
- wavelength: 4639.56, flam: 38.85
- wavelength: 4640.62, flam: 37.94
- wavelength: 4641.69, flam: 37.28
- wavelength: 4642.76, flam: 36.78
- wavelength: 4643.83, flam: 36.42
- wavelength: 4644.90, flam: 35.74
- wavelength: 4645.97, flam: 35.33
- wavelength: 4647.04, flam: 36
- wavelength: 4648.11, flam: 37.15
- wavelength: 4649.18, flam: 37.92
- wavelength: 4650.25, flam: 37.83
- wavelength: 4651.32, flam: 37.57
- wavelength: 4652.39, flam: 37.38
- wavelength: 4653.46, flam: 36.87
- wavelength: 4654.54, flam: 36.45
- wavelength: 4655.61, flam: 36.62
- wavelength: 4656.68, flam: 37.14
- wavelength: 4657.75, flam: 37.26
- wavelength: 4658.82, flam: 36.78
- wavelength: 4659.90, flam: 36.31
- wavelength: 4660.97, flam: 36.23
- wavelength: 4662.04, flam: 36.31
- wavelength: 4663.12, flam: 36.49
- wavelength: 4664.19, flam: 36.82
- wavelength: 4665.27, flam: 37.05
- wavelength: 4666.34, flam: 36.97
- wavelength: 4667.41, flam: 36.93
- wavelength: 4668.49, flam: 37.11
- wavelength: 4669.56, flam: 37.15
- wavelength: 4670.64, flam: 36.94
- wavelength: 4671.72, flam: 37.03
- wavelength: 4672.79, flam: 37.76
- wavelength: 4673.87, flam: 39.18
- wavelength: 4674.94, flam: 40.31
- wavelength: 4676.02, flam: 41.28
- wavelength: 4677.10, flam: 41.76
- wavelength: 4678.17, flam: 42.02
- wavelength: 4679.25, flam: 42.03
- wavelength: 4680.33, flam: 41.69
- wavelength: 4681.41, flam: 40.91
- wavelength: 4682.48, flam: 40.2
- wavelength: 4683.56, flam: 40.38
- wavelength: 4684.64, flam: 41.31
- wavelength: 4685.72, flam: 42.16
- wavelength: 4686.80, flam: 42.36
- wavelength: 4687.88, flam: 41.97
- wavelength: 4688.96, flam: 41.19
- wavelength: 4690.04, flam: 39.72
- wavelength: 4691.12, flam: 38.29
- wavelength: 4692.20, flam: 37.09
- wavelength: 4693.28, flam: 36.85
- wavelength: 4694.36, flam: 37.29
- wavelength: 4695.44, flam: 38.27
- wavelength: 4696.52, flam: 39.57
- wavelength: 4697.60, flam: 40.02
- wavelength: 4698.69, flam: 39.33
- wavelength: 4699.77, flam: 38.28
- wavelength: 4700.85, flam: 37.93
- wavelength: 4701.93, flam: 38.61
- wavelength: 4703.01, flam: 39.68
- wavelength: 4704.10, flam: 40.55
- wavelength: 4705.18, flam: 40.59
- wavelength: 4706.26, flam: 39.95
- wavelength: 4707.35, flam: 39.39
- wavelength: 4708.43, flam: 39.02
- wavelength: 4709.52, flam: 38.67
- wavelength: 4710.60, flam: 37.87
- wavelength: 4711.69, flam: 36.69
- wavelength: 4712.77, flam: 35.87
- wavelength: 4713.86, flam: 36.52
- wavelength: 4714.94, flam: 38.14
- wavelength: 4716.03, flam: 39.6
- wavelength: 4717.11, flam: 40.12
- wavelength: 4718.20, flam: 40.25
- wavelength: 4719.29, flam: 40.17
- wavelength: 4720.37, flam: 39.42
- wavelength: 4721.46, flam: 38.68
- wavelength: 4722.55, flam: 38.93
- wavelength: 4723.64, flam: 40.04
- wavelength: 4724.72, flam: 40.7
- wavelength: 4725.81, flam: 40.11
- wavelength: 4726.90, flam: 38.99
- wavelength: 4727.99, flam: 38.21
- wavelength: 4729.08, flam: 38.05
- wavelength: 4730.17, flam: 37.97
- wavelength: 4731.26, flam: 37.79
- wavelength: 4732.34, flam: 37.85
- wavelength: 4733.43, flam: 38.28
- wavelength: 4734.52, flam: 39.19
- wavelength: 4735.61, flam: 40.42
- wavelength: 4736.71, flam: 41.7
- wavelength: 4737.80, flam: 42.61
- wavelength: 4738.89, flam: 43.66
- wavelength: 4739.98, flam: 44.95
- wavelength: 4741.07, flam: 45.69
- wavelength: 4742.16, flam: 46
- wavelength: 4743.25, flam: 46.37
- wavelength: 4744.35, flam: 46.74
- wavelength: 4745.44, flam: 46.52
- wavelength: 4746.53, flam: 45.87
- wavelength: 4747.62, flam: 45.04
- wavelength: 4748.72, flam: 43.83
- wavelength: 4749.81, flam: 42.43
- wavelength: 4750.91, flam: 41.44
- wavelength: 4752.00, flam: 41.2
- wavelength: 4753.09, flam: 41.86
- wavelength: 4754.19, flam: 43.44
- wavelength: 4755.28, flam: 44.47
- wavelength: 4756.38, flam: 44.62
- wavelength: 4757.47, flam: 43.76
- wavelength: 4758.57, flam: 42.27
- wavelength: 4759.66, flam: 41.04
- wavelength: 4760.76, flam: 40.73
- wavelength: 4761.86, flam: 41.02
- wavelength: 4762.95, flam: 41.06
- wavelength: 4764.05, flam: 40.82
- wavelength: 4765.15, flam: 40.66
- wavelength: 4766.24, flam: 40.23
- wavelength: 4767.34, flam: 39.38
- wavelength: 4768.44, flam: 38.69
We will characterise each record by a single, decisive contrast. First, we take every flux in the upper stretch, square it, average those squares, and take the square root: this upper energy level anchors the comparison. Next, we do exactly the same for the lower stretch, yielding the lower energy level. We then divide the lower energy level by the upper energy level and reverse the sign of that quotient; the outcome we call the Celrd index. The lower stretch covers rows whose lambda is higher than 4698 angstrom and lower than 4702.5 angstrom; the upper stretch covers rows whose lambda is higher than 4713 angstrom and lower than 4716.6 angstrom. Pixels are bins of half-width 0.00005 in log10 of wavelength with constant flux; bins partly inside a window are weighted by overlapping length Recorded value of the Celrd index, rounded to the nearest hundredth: -1.01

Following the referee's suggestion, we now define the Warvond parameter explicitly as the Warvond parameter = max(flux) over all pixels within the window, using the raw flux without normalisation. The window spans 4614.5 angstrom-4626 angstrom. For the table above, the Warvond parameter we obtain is 46.36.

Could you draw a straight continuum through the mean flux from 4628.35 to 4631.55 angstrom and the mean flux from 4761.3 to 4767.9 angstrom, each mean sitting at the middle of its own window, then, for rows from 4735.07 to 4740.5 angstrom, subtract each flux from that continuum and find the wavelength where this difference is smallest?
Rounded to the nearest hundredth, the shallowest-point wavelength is 4739.98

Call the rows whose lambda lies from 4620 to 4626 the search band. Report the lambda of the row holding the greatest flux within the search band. 4620.37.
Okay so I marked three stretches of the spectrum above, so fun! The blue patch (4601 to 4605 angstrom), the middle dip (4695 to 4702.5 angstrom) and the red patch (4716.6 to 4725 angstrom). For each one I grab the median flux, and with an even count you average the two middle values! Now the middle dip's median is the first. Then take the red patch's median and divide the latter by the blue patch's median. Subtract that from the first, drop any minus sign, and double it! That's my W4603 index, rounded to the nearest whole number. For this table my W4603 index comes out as 75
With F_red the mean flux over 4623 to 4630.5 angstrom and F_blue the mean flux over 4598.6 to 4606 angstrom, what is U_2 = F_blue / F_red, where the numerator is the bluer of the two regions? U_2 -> 0.96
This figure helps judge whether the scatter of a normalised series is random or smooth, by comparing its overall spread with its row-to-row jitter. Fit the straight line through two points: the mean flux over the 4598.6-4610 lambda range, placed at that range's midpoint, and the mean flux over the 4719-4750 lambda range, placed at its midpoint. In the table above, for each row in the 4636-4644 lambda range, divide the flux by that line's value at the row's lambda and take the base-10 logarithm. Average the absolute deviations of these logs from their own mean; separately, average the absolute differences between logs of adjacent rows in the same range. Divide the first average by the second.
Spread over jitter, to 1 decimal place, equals 2.2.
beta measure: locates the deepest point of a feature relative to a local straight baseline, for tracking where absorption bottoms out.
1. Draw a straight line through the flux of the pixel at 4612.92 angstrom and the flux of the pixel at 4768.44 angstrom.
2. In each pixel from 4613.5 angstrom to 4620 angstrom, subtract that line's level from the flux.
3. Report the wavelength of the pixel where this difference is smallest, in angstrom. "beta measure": 4615.05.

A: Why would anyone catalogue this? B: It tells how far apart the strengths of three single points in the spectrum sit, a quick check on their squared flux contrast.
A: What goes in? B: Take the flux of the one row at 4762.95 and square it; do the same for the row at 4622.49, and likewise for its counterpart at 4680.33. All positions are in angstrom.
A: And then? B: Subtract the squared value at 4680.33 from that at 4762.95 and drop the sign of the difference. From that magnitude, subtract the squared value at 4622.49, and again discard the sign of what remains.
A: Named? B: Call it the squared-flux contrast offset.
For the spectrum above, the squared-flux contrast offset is 1844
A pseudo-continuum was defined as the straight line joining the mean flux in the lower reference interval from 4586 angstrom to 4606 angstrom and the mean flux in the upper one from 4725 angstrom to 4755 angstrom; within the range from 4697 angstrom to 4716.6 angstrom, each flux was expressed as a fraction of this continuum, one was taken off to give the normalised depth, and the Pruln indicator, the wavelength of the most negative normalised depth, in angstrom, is 4712.77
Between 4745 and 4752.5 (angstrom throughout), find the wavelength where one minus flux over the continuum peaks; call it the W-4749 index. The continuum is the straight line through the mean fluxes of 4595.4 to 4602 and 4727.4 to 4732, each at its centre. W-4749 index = 4752.00 angstrom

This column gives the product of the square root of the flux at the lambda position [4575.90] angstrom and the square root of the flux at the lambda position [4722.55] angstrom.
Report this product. 39.8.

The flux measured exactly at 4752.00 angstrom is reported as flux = 41.2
